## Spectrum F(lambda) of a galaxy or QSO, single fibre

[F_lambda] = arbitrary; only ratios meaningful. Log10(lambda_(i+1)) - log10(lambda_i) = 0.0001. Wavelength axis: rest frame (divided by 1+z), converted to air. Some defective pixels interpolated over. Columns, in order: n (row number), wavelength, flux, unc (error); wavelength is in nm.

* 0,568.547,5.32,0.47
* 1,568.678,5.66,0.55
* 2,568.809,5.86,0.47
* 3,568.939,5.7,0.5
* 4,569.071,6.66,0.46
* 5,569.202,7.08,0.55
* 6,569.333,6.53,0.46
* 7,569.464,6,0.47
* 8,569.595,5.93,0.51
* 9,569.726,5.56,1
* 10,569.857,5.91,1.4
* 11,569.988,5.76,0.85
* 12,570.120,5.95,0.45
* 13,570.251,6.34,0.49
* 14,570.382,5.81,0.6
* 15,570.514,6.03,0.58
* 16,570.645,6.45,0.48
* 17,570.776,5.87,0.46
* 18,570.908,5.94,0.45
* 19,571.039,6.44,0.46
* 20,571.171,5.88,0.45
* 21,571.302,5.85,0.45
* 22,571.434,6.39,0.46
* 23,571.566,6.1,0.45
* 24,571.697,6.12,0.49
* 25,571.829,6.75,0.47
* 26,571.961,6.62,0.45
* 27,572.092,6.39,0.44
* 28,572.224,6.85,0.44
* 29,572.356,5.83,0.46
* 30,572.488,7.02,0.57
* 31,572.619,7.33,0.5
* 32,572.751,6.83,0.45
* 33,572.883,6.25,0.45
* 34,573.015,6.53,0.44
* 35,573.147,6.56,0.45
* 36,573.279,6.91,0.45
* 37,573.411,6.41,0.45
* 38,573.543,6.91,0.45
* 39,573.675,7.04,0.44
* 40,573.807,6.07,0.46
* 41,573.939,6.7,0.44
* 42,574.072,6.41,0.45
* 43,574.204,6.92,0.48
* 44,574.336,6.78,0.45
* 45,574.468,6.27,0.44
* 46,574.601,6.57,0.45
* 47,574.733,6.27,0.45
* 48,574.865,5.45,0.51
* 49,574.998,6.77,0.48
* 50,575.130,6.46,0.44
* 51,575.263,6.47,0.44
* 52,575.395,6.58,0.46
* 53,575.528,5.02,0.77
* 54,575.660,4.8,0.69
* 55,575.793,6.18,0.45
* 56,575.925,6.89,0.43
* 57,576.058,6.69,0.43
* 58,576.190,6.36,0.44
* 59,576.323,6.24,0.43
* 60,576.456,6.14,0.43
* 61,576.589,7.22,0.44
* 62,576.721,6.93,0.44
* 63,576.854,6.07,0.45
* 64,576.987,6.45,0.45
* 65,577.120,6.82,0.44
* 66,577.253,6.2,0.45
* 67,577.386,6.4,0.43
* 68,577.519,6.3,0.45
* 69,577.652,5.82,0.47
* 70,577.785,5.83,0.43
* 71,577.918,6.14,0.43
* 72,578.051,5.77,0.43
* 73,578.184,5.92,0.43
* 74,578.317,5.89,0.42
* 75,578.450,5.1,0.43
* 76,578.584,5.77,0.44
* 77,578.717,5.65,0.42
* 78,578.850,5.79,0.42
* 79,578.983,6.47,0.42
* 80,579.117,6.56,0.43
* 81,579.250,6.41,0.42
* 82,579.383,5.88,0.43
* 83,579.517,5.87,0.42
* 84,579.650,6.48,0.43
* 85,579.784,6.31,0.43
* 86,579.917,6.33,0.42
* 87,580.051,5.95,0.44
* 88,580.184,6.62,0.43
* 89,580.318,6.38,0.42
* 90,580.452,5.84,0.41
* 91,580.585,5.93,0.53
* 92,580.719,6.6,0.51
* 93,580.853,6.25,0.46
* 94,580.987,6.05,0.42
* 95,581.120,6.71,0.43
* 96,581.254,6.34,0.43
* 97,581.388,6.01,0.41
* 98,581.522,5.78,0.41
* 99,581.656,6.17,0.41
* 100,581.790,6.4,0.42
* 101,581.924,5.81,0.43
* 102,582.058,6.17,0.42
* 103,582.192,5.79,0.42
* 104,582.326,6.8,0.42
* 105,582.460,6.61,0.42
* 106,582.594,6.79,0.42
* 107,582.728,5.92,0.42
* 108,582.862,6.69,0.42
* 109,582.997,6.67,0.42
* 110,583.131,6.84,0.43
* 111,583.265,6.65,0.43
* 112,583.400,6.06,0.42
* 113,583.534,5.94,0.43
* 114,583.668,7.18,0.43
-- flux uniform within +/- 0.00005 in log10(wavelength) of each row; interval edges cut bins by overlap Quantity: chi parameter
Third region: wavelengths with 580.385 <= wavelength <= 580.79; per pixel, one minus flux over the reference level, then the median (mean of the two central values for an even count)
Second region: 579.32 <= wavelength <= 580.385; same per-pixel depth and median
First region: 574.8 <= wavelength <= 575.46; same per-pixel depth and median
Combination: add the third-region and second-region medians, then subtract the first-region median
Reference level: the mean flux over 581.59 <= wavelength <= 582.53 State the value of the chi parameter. 0.08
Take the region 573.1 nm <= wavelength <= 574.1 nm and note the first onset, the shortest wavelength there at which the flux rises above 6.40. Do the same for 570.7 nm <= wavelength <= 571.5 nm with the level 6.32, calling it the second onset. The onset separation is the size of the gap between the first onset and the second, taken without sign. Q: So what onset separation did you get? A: 2.11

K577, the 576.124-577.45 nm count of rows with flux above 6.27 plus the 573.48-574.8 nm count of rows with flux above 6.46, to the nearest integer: 12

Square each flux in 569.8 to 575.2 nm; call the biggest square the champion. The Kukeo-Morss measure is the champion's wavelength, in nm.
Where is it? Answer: 572.619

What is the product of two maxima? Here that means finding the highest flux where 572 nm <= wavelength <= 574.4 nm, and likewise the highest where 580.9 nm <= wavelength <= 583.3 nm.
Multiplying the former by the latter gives 50.1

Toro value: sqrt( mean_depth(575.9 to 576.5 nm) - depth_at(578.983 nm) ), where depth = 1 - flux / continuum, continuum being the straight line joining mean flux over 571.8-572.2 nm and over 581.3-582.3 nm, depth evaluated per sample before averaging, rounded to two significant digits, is 0.17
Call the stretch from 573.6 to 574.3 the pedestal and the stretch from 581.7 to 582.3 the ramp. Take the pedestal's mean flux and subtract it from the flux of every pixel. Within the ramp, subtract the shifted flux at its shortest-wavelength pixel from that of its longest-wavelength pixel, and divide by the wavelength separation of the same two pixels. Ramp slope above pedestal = -1.5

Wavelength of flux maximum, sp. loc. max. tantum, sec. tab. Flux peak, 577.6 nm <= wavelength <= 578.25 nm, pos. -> 577.918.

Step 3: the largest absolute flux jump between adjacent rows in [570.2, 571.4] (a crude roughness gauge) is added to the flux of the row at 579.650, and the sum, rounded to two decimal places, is 7.06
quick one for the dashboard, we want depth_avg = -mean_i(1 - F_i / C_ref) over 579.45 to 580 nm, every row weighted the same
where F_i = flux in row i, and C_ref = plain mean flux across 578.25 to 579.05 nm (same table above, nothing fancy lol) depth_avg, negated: 0.08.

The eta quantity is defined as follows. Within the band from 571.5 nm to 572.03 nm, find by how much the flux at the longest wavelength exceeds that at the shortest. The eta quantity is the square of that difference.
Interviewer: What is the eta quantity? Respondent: 0.27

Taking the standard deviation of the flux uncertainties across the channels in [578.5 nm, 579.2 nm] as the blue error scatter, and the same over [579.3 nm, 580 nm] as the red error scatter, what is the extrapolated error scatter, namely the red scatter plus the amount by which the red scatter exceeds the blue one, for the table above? 0.00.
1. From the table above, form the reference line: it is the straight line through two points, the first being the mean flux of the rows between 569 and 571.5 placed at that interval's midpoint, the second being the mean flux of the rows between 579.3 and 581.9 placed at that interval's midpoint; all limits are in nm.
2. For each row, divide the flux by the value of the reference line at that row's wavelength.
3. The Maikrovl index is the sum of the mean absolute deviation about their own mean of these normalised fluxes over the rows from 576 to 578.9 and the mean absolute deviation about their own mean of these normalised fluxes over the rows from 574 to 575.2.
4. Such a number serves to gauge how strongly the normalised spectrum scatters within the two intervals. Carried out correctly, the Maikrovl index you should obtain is 0.108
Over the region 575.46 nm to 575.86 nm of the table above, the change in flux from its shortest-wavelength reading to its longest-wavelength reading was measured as 1.2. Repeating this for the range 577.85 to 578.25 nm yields -0.2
